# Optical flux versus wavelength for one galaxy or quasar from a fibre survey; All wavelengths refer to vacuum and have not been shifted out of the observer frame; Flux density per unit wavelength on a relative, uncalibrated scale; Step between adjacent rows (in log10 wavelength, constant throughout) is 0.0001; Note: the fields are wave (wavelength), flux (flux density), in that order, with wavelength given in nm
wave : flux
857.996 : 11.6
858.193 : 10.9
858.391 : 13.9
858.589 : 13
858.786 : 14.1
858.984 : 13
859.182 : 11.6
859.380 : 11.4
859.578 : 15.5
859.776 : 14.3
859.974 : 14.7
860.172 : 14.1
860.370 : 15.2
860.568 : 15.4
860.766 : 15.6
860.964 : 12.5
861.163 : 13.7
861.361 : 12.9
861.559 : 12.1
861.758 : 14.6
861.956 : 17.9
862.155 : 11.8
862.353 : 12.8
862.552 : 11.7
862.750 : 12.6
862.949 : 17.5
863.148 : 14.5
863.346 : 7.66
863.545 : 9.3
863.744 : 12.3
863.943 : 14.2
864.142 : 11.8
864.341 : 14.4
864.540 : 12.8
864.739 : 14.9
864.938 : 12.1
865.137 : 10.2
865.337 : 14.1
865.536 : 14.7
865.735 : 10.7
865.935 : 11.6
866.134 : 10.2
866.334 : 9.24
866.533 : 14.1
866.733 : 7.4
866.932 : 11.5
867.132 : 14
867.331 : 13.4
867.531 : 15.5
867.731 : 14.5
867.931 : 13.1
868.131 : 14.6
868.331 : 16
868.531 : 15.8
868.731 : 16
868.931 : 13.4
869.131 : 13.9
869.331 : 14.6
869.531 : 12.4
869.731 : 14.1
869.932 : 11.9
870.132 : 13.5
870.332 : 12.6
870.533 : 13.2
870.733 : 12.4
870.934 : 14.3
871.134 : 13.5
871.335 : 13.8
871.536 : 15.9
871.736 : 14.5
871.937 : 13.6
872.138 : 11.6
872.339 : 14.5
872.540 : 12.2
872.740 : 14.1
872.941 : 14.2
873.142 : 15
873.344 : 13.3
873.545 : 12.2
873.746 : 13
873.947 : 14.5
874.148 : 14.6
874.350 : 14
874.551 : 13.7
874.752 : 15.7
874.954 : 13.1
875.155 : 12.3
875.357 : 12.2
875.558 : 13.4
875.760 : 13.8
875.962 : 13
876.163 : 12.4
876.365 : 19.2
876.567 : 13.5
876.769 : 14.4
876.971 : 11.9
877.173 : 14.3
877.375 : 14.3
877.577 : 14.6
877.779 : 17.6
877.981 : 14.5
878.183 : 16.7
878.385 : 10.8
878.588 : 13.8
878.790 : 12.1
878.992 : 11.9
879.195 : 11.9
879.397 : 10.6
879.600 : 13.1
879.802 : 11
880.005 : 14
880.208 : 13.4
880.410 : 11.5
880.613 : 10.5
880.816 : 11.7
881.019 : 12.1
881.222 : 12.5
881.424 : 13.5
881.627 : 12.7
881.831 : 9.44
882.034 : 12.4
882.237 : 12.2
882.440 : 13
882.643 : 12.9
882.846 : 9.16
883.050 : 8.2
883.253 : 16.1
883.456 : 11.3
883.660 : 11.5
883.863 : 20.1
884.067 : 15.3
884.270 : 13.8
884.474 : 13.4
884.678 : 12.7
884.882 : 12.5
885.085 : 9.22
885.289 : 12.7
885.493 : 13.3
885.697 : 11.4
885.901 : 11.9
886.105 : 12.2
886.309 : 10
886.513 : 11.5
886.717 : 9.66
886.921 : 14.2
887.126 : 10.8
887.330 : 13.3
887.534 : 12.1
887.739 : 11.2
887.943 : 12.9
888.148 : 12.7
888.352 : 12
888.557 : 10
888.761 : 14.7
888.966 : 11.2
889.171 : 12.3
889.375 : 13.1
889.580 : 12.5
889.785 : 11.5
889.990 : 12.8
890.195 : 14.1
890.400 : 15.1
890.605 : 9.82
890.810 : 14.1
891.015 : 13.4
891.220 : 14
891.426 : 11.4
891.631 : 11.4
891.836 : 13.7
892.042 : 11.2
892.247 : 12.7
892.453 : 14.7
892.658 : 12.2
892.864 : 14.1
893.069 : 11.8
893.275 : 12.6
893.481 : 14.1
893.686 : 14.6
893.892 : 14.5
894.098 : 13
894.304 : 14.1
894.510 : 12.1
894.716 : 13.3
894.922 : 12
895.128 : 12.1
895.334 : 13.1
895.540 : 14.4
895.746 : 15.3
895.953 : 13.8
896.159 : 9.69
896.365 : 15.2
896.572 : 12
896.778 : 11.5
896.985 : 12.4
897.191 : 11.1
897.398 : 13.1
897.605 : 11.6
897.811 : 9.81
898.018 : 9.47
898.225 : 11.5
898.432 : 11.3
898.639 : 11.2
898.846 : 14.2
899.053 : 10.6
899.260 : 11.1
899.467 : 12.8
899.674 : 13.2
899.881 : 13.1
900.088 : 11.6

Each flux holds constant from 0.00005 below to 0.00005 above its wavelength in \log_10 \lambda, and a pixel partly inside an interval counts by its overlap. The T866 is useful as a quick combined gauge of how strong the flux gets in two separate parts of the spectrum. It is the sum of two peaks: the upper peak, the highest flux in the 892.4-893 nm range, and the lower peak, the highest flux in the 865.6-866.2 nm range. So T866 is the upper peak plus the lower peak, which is 26.3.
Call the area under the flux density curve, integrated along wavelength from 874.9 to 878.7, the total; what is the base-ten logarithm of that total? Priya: 1.73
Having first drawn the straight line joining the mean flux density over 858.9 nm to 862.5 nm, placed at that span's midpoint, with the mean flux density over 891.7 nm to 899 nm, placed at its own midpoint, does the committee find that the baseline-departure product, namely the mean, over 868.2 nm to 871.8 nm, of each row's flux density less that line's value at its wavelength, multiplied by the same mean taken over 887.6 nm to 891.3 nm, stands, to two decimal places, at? -0.11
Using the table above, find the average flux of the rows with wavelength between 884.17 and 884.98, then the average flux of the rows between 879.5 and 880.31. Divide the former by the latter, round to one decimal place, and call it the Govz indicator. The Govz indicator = 1.0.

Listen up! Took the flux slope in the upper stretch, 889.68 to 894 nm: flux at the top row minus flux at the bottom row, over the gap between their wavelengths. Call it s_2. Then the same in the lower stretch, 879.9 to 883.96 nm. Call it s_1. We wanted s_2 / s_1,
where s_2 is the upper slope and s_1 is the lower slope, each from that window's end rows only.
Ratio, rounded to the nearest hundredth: 0.46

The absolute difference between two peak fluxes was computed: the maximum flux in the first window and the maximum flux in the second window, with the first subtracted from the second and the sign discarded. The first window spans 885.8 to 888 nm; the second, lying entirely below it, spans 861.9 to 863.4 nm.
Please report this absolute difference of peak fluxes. 3.7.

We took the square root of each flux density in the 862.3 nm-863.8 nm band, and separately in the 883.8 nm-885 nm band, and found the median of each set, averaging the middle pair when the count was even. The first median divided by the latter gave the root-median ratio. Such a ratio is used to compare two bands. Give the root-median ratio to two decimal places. 0.96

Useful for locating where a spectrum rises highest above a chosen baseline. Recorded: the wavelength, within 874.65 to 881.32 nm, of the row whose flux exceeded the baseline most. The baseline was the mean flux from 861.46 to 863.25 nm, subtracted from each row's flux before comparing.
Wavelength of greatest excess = 876.365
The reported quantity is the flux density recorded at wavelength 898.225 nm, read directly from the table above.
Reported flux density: 11.5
